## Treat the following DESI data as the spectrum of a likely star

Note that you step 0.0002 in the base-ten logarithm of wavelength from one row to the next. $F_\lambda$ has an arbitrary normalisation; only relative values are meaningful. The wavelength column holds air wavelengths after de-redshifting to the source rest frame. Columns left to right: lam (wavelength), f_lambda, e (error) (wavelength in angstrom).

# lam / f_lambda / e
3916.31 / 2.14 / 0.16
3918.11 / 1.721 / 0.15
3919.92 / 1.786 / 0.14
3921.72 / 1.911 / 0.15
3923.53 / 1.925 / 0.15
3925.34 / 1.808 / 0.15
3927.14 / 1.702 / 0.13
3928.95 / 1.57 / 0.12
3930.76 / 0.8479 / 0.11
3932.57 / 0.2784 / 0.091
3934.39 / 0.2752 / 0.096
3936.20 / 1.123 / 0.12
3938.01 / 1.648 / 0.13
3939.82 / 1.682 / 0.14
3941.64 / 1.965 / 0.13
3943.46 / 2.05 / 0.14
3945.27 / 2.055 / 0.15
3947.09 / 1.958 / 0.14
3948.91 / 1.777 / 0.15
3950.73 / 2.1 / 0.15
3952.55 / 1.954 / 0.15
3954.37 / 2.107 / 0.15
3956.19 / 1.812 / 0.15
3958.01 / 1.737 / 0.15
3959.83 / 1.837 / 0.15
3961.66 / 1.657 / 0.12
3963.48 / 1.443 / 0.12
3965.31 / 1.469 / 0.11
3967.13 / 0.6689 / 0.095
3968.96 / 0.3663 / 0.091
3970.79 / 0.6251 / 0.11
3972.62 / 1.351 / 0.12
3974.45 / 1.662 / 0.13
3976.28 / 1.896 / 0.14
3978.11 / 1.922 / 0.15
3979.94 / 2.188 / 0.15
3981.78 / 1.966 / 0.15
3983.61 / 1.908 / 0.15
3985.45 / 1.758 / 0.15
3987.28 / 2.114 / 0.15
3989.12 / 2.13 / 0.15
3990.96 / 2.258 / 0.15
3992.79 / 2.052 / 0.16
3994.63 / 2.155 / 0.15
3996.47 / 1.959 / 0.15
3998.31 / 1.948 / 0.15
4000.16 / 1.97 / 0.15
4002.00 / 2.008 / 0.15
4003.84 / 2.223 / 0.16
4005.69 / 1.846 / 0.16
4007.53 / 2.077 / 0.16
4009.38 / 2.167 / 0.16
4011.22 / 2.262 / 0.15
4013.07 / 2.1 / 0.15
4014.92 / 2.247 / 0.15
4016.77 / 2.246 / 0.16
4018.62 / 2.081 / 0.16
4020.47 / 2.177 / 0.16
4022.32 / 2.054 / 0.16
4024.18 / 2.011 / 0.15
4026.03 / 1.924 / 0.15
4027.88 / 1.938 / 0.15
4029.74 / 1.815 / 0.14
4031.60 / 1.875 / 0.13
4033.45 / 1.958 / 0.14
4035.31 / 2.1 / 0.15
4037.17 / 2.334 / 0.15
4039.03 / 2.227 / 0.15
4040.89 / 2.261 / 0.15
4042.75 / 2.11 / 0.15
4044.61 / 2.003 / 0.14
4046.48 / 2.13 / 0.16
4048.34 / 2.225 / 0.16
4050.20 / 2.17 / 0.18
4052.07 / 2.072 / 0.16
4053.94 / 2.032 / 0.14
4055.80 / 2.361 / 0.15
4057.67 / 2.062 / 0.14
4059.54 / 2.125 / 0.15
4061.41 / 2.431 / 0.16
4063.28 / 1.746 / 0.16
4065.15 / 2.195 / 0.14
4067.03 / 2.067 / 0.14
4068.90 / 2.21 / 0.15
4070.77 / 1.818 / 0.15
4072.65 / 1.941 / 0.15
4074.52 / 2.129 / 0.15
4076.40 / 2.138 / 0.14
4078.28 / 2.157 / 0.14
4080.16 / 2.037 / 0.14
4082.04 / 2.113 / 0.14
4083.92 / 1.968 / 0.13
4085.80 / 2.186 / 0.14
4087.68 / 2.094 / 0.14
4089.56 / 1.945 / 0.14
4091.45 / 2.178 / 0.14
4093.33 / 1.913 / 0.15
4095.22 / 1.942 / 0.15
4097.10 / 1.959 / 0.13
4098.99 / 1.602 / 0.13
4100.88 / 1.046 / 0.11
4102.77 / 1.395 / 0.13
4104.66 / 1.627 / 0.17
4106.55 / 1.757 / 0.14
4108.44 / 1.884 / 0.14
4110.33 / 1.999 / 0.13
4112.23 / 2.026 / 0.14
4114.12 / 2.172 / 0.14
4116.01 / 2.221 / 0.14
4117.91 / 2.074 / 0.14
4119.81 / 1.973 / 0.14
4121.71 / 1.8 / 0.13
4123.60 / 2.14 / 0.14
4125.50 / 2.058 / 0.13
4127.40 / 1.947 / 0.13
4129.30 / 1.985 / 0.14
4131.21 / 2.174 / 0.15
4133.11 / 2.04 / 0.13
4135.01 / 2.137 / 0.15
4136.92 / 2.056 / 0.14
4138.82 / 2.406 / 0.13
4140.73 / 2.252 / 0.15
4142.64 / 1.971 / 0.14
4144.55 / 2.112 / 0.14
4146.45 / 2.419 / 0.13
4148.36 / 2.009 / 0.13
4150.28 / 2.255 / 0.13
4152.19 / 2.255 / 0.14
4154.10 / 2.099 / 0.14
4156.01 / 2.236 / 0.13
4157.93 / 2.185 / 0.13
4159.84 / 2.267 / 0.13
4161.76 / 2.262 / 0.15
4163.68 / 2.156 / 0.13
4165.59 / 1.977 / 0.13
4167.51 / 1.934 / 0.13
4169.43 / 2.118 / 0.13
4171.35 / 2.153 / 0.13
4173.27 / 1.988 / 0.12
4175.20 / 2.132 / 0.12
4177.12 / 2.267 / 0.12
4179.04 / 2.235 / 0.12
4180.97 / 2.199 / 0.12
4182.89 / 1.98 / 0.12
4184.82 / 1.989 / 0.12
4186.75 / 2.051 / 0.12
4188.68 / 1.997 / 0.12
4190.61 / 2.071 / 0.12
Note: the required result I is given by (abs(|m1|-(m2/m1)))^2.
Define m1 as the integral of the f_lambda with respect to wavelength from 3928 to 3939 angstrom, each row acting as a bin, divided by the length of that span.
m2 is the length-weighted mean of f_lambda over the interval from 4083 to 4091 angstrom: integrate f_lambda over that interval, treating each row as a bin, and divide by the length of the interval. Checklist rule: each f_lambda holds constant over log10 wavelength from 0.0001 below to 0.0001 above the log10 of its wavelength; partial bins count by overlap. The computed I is 1.4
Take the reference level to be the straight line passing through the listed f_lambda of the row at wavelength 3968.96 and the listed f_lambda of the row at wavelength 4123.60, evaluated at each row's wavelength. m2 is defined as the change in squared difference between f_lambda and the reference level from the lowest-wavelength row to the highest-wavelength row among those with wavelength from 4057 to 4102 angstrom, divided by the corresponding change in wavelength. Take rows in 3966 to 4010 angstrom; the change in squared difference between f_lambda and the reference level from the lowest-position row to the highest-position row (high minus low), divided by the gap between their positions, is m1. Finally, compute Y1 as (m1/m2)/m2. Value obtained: 1351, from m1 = 0.040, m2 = 0.005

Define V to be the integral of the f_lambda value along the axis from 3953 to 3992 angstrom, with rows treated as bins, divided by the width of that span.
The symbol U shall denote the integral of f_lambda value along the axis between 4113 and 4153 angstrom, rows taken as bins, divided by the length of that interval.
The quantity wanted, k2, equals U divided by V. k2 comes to 1.27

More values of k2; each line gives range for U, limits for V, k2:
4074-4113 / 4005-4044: 0.91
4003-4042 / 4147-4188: 0.98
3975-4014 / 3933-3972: 1.34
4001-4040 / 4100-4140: 1.07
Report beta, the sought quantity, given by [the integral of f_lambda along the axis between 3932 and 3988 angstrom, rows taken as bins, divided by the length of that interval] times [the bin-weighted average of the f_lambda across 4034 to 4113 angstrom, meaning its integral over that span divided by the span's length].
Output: 3.22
